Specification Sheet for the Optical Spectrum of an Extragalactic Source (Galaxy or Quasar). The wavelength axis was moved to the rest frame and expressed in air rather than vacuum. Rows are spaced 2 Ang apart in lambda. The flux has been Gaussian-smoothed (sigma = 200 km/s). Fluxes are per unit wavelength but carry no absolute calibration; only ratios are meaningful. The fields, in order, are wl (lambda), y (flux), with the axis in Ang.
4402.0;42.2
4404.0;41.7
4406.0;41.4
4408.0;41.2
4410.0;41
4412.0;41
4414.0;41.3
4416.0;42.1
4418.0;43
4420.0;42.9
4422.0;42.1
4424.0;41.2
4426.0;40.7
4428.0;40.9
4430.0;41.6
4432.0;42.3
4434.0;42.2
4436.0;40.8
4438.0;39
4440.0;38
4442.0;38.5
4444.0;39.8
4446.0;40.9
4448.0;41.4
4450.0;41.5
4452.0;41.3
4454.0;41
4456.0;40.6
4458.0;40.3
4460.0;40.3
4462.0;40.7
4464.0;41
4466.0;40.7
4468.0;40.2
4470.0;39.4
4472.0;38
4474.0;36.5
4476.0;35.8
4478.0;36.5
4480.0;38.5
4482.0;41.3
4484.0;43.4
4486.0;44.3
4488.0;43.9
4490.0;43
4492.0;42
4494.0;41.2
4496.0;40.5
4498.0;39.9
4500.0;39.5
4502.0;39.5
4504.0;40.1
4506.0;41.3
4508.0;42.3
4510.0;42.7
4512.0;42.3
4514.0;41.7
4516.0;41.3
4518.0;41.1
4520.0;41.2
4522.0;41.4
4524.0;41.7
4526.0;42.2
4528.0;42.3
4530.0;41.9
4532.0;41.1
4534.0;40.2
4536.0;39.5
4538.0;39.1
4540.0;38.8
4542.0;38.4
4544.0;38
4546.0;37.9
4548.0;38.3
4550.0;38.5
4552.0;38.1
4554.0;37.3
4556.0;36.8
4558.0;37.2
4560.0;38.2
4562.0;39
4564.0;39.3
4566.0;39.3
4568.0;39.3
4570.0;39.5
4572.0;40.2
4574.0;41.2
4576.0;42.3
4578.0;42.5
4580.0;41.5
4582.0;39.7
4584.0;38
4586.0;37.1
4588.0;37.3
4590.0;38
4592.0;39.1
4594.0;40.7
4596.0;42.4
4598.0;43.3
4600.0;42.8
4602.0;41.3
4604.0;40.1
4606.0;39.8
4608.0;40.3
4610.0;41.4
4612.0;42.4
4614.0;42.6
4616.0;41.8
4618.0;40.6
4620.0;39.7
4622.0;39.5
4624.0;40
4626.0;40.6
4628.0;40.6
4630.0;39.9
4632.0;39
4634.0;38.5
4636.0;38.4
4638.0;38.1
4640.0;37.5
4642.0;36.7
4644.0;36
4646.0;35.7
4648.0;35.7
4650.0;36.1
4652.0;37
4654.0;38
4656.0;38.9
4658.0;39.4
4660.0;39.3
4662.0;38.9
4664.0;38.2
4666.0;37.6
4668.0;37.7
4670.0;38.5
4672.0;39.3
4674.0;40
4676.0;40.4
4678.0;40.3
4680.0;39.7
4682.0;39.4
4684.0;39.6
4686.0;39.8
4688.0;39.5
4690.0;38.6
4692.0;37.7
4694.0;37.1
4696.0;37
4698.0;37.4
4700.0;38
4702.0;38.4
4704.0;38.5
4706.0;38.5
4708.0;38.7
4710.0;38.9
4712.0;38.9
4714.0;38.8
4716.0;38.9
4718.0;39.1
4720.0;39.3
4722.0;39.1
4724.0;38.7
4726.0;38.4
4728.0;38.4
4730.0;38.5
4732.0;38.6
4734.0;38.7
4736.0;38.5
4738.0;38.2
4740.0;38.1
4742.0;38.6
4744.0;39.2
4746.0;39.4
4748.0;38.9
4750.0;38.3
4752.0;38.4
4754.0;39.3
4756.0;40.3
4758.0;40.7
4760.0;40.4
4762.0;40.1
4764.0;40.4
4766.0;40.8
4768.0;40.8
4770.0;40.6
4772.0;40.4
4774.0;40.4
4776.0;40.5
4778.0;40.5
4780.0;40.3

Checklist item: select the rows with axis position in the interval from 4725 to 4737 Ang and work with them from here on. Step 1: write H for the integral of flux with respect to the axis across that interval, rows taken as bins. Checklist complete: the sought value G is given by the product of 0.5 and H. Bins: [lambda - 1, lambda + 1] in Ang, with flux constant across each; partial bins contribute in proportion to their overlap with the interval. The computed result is 231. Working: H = 462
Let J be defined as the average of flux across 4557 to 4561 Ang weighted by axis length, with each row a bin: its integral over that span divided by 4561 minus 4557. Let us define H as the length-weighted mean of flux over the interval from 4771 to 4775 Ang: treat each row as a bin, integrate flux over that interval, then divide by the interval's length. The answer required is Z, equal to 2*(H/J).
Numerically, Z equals 2.14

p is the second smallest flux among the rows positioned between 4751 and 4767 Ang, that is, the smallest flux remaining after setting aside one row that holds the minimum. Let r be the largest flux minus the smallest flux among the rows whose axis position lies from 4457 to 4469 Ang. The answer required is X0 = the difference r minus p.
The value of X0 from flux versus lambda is -38.5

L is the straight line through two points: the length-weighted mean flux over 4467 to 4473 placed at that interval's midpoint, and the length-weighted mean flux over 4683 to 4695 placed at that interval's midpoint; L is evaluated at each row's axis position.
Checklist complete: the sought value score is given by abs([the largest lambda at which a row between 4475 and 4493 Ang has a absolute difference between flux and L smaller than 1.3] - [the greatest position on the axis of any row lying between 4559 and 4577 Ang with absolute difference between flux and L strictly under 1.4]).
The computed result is 92 Ang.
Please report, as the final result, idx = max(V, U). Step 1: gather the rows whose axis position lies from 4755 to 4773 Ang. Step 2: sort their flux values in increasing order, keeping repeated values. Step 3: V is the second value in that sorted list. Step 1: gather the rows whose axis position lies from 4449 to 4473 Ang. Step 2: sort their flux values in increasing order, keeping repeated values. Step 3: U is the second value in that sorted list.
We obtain 40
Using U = 39.4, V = 40.3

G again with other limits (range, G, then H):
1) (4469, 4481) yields 225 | 449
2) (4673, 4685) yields 239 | 479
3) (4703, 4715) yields 232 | 465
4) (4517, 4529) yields 250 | 500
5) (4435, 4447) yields 237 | 474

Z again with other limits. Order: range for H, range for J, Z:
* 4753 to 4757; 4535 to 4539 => 2.03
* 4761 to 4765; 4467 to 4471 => 2.02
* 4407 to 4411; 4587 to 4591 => 2.18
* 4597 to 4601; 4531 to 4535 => 2.12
